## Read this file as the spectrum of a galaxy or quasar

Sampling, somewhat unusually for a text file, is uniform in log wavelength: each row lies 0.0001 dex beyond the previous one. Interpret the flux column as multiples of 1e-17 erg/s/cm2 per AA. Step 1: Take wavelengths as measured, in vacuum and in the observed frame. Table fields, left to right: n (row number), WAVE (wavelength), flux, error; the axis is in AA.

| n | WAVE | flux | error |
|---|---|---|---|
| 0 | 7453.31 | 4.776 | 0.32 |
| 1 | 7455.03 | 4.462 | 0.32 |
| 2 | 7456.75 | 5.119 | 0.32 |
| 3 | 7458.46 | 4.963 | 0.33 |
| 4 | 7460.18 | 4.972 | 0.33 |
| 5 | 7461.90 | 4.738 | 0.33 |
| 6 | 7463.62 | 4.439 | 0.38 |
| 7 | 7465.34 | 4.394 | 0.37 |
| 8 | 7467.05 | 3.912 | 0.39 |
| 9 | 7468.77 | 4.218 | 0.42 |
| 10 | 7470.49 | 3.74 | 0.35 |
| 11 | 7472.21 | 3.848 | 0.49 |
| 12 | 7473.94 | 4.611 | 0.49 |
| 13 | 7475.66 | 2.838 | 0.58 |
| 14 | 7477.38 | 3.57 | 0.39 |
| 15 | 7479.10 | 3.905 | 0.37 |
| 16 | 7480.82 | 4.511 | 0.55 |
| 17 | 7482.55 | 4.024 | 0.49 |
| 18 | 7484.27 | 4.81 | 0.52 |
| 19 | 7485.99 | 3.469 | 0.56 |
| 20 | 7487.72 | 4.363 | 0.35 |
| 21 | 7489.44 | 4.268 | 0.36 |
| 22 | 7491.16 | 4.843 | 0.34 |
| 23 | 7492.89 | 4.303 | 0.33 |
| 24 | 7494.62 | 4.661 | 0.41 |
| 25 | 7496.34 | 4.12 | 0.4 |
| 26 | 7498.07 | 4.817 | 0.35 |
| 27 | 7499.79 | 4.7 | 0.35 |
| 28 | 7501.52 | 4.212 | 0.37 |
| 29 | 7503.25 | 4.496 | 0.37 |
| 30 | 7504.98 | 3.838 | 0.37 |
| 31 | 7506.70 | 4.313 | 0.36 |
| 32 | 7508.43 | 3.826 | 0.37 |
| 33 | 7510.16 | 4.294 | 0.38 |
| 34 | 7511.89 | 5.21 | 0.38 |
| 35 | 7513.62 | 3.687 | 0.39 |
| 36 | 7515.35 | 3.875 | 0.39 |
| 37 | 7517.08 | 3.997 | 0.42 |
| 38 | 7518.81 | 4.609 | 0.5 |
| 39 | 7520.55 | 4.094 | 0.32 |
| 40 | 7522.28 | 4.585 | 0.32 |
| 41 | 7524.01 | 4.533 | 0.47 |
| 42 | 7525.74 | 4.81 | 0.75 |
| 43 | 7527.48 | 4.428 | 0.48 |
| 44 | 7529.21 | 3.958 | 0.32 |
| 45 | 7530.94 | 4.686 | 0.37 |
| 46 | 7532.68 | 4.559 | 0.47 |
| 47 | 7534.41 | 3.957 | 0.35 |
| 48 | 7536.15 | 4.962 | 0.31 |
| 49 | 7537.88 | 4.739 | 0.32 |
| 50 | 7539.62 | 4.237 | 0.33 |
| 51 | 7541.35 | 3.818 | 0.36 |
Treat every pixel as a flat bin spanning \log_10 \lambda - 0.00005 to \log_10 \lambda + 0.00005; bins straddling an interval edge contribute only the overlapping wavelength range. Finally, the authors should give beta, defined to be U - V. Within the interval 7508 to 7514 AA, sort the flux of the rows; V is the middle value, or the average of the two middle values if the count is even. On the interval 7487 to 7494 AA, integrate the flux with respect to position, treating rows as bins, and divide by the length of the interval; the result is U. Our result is 0.39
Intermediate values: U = 4.45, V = 4.06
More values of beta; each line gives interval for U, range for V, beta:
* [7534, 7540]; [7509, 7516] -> 0.45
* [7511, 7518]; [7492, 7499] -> -0.29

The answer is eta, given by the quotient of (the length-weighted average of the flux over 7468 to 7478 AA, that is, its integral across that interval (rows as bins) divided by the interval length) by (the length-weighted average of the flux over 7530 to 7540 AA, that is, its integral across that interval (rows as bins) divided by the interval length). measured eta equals 0.84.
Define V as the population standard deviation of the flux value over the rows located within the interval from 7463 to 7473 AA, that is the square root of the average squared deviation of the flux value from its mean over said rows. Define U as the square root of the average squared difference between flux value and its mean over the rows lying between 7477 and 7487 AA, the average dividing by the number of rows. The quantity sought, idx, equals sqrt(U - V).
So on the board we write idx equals 0.46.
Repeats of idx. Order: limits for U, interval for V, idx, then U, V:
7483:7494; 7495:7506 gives 0.34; 0.45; 0.34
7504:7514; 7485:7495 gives 0.28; 0.51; 0.43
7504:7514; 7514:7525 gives 0.46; 0.51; 0.30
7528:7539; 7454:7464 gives 0.36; 0.39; 0.26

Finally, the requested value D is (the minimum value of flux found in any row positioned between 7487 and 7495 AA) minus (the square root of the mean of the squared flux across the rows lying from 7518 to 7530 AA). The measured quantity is -0.17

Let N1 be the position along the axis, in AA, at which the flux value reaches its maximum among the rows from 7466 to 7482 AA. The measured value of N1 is 7473.94 AA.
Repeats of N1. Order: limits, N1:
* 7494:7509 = 7498.07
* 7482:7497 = 7491.16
